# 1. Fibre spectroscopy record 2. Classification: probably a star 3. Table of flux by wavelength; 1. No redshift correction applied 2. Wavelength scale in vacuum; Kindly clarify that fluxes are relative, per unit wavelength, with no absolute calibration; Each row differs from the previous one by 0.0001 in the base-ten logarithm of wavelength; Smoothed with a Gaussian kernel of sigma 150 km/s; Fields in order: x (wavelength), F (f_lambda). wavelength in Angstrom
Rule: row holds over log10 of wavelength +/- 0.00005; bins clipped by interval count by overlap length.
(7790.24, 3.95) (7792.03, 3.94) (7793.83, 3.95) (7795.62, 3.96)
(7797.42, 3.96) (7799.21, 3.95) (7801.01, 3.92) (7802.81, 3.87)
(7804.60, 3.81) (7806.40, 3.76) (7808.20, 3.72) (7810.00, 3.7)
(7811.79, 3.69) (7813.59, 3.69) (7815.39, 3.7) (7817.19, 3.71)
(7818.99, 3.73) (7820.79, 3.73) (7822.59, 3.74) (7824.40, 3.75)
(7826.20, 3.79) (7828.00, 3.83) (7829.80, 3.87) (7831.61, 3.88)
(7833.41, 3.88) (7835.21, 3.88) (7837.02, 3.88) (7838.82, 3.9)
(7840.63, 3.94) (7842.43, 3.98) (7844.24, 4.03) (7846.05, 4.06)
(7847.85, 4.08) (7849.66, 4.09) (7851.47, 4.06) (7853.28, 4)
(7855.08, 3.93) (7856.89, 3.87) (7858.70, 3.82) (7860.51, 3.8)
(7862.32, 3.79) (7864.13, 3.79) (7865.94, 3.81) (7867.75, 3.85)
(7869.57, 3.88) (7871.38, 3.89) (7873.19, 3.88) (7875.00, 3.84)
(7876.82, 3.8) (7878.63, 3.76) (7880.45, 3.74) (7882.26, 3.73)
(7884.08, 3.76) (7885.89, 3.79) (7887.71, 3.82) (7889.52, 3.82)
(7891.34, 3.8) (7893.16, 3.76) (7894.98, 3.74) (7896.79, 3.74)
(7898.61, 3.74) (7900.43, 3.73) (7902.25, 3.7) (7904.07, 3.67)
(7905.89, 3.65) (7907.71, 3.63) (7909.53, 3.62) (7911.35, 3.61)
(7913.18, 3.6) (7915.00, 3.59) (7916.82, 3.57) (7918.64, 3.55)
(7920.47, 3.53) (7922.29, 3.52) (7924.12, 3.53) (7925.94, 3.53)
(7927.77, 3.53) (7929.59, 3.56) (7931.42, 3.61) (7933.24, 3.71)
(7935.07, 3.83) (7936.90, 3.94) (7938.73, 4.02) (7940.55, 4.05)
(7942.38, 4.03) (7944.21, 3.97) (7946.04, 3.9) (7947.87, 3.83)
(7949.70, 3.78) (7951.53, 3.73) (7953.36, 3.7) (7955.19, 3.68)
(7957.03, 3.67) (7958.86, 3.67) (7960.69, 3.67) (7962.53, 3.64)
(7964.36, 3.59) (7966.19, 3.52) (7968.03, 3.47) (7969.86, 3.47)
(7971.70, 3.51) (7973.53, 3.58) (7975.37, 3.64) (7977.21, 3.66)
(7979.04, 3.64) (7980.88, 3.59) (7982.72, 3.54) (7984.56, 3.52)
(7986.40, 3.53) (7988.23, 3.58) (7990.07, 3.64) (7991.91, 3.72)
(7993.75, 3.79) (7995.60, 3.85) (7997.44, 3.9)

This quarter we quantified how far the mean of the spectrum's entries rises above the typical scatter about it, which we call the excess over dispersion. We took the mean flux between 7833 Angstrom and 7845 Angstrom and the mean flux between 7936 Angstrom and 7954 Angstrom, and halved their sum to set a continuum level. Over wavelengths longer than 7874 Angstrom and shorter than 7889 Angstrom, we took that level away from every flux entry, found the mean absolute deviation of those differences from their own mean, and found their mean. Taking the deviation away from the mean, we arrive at -0.16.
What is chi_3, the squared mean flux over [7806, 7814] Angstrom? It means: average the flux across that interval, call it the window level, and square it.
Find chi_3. 13.8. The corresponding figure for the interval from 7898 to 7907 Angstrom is 13.7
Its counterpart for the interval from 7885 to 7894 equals 14.4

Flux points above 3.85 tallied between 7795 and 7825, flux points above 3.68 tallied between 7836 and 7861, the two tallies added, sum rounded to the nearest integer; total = 19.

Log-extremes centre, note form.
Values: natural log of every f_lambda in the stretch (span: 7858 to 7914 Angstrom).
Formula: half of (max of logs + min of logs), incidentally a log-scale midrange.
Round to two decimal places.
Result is 1.32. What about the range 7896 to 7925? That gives 1.29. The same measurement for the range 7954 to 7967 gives 1.28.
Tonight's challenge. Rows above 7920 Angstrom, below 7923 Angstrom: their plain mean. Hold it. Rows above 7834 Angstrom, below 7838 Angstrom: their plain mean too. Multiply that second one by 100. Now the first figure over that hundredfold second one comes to 0.0091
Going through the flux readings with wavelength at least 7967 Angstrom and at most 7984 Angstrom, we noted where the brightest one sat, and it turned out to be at 7977.21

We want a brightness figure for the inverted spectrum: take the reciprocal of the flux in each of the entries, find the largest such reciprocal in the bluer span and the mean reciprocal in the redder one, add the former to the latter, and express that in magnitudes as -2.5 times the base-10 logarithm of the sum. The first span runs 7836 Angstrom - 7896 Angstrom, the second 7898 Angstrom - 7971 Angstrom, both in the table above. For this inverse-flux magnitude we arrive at 0.669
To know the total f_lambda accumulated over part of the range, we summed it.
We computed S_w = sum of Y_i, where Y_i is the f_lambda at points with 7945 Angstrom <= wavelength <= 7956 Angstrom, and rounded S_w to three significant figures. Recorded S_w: 22.6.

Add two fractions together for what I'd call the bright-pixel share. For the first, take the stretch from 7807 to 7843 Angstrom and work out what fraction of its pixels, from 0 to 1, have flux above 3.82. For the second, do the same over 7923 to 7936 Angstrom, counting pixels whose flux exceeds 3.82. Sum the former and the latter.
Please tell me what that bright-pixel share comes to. 0.59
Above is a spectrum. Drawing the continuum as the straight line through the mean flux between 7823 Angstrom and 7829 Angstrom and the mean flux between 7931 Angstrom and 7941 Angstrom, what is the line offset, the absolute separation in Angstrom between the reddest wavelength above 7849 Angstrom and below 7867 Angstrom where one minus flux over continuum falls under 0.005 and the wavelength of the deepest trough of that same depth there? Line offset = 1.8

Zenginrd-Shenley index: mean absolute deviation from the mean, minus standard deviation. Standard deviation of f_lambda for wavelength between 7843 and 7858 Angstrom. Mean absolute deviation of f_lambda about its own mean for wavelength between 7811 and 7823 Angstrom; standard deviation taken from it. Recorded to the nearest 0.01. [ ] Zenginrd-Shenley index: -0.06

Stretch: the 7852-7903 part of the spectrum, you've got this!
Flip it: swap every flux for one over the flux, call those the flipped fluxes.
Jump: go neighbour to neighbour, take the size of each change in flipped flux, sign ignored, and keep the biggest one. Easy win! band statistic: 0.0045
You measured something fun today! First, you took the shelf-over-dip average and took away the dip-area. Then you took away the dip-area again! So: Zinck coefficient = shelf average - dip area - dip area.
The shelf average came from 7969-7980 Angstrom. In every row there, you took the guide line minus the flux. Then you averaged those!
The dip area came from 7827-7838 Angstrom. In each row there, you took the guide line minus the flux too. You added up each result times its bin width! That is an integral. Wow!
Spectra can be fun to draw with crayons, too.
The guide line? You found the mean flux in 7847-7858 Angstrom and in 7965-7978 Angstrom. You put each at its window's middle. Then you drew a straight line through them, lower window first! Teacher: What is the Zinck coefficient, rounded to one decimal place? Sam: -4.6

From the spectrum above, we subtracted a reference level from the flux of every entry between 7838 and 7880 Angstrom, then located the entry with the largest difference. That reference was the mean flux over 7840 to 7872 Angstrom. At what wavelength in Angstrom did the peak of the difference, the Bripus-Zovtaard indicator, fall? 7849.66 Angstrom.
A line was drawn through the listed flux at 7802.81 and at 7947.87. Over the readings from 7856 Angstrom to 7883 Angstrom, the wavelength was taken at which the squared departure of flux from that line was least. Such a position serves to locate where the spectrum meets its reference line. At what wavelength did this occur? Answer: 7867.75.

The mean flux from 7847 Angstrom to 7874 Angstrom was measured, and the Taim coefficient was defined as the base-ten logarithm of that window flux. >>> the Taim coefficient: 0.591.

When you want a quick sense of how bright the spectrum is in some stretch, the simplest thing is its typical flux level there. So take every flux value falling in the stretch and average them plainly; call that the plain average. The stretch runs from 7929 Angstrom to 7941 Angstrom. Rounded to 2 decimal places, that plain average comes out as 3.82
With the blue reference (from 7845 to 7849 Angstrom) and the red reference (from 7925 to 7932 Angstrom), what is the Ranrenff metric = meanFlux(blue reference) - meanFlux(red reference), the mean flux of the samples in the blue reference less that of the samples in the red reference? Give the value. 0.51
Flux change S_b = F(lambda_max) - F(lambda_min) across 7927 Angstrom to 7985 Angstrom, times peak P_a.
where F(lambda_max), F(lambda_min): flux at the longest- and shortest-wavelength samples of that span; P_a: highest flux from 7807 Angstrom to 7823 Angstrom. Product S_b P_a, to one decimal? 0.0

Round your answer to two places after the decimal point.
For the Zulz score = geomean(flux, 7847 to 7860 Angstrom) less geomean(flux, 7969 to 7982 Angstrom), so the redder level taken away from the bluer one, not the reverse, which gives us 0.39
